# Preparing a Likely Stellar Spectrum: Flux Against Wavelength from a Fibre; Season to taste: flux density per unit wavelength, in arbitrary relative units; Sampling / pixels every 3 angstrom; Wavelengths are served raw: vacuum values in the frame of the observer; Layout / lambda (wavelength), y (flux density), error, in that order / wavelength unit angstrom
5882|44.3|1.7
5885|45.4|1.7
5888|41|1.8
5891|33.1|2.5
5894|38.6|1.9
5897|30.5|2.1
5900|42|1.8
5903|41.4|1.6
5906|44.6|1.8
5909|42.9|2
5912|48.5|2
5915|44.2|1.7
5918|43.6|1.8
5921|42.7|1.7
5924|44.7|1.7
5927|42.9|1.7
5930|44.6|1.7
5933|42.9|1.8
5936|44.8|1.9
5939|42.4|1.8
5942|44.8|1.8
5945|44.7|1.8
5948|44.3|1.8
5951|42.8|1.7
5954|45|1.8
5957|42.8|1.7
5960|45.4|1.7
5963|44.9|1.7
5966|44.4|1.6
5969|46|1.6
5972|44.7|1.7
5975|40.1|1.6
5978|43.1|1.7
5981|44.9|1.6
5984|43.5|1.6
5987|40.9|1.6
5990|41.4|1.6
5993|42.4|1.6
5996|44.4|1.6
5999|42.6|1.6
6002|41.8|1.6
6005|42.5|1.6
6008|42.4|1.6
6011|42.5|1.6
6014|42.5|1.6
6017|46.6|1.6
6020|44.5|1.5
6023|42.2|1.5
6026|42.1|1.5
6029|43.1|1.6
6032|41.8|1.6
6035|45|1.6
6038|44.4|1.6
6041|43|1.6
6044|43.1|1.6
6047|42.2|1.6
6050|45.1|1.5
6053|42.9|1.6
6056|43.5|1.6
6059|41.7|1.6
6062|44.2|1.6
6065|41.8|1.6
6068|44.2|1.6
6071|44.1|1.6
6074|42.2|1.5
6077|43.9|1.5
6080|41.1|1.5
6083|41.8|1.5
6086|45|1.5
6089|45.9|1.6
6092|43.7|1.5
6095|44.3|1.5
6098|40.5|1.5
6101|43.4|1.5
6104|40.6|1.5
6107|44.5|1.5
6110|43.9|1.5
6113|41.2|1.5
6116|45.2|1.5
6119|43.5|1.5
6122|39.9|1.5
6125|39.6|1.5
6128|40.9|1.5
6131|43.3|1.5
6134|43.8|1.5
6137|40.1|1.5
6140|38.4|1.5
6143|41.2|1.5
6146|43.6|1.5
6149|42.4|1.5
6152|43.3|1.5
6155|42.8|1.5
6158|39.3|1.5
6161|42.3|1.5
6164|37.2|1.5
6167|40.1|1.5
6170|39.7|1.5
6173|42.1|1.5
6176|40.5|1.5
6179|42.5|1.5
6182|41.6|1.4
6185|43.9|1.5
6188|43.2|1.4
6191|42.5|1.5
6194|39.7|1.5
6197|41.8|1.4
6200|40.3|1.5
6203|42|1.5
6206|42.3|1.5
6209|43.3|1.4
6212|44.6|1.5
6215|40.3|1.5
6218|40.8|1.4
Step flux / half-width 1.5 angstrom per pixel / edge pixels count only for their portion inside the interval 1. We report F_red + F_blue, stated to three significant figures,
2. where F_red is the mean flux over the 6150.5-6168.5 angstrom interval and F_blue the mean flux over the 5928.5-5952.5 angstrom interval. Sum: 84.7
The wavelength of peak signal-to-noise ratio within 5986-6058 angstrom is 6050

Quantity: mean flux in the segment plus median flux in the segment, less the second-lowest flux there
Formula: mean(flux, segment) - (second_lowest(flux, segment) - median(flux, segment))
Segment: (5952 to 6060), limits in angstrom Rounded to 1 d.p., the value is 45.5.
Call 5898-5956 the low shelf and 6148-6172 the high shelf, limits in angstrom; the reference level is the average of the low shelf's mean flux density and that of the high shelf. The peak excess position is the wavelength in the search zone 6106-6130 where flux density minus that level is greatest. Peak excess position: 6116 angstrom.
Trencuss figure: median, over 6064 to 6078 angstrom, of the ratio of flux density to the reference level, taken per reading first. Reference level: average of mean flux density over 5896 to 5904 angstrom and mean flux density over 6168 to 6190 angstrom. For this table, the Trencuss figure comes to 1.10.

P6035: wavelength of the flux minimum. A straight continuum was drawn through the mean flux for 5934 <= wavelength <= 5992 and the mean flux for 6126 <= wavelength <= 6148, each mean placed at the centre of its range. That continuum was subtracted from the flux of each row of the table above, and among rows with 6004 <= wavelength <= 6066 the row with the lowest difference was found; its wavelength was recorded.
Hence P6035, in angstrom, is 6032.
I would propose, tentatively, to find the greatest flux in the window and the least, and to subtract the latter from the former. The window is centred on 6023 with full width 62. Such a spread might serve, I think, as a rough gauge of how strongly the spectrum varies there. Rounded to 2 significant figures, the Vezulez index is 4.8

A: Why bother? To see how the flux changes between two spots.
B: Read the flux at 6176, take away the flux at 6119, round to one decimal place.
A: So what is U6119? -3.0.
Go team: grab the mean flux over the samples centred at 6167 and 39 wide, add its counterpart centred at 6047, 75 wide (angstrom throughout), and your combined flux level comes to 84.5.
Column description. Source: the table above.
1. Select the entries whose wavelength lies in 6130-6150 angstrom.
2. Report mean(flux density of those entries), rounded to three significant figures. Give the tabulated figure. 41.8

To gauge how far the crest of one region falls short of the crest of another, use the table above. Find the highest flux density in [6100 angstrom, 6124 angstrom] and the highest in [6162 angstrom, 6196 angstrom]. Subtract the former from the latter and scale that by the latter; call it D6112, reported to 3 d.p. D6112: -0.030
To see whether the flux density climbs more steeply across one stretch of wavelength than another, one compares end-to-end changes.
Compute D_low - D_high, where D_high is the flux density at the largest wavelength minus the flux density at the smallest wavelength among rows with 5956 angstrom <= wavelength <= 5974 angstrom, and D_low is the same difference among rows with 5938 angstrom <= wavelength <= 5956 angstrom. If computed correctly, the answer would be 0.7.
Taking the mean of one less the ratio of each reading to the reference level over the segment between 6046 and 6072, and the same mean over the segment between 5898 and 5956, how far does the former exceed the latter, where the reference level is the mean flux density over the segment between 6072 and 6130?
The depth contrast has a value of 0.01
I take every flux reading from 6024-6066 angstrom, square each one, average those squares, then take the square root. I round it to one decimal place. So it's 43.2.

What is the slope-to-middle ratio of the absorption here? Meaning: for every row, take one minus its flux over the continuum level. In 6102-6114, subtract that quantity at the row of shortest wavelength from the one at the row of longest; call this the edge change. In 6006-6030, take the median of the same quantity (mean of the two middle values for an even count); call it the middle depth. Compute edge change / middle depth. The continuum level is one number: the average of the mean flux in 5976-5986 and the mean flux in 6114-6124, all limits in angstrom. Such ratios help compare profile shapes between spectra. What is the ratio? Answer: -1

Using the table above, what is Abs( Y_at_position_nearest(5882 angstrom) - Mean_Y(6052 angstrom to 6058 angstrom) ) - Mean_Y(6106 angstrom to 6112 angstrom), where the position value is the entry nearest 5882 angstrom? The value -43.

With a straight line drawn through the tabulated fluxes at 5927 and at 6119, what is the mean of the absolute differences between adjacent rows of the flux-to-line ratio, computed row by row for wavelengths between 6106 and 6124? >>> 0.058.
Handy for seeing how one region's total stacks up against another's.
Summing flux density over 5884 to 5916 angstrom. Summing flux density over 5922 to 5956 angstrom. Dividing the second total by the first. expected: 1.07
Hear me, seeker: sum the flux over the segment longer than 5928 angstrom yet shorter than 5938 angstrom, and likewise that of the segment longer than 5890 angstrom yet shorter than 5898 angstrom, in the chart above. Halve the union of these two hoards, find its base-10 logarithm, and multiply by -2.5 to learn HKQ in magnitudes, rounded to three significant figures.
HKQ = -5.17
